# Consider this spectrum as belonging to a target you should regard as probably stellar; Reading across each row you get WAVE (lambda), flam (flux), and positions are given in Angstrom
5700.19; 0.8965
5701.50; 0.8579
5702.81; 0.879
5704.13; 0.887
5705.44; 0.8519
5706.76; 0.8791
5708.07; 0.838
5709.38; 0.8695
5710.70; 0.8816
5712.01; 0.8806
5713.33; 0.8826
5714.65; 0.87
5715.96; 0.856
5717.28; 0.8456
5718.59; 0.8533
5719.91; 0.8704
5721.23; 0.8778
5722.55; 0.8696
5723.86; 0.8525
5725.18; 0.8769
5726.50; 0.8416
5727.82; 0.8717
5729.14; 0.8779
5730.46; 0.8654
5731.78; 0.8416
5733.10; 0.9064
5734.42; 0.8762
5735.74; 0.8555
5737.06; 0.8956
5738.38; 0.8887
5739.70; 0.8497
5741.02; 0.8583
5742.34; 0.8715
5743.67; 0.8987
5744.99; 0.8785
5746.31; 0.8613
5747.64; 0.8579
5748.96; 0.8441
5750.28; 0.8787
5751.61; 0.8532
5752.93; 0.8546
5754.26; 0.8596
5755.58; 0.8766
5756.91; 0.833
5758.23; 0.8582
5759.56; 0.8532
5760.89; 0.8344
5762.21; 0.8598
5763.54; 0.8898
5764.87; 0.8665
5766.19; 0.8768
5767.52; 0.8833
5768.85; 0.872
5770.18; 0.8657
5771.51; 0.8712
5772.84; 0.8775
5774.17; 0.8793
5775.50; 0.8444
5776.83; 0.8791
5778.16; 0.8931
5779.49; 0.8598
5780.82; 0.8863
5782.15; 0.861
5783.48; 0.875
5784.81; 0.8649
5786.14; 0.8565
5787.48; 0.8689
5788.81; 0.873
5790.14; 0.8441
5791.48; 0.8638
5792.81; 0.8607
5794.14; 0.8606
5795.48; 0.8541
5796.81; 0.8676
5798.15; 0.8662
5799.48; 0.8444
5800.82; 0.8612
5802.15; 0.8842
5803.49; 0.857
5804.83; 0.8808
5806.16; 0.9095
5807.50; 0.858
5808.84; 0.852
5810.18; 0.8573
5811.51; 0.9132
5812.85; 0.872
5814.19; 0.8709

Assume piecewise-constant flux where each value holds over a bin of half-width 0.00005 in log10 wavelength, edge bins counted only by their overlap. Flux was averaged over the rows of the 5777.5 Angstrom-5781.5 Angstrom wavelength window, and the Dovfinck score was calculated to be 0.880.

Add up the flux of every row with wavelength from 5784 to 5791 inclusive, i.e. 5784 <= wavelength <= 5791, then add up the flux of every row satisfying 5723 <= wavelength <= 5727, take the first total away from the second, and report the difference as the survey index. -1.7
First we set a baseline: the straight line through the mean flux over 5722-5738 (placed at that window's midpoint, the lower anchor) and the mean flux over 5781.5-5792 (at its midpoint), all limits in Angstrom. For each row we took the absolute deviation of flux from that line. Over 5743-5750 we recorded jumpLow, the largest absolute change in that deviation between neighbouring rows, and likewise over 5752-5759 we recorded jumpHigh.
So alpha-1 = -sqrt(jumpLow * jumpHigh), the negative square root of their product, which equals -0.023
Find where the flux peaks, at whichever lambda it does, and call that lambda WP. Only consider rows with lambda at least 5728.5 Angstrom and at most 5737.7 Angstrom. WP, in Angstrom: 5733.10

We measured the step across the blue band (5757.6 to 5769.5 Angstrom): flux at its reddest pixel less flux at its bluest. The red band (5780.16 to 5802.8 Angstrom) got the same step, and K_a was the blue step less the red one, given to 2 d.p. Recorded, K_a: 0.02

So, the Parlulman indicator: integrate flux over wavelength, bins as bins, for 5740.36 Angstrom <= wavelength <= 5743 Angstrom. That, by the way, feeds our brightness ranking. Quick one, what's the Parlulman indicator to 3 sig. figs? 2.29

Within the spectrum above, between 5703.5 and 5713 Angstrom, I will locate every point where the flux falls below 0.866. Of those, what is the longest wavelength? 5708.07 Angstrom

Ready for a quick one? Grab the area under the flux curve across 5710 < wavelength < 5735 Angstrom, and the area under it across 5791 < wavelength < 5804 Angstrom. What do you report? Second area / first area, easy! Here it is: 0.5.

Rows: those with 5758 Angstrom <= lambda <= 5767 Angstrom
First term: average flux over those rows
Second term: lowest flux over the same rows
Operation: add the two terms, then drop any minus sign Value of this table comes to 1.70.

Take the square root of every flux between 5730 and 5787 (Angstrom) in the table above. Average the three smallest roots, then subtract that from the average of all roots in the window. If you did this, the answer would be 0.017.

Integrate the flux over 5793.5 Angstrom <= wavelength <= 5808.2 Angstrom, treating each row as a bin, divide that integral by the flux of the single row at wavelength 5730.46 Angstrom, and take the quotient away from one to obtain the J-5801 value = -13.7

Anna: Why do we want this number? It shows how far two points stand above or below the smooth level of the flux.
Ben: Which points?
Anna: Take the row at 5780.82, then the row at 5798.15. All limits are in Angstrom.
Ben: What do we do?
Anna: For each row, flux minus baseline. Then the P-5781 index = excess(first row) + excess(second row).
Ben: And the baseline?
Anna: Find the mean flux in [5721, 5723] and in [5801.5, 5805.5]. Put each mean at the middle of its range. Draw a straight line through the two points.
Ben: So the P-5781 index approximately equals 0.005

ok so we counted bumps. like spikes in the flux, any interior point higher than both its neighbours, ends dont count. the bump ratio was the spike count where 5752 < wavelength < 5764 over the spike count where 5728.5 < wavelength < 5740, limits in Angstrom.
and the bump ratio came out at 1.0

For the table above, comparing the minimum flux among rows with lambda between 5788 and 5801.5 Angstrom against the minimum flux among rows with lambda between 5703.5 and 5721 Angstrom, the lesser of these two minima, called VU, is 0.838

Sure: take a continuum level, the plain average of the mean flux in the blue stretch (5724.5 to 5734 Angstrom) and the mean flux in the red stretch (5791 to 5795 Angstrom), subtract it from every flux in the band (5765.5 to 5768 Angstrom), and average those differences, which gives 0.015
